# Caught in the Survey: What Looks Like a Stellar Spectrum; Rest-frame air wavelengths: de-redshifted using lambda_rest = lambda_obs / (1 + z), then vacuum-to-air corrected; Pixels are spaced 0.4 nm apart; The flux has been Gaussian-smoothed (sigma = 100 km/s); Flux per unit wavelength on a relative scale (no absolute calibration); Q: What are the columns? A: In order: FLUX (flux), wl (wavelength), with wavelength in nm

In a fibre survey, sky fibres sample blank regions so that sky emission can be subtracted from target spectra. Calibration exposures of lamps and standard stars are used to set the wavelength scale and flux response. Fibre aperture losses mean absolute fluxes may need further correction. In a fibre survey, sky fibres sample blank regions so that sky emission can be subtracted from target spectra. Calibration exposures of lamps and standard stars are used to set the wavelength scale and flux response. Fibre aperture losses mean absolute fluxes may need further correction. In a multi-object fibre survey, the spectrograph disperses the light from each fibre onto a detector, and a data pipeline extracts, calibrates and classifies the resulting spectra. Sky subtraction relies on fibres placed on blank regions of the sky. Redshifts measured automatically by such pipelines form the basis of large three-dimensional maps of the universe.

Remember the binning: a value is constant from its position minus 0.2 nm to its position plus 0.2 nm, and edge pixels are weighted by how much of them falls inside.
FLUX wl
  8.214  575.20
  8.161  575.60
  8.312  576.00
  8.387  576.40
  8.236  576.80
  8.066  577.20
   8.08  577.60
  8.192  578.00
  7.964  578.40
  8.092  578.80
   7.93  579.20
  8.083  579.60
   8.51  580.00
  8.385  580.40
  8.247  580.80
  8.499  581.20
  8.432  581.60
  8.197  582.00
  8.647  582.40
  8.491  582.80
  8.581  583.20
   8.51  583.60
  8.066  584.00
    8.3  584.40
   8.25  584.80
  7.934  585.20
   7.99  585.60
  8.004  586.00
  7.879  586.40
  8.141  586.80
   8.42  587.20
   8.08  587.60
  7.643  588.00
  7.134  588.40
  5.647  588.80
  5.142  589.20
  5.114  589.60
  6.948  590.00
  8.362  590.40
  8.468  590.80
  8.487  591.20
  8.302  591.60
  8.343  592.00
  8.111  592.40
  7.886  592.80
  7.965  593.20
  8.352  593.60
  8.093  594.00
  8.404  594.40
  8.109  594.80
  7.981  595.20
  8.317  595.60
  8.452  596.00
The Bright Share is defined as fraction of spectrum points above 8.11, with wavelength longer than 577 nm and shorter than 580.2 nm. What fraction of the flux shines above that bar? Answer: 0.25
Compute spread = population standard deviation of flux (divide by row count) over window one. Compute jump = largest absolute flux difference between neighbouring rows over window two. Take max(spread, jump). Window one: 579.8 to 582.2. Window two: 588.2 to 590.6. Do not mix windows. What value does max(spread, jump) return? 1.8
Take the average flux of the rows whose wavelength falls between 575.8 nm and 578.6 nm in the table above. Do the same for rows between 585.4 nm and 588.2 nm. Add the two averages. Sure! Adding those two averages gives 16.2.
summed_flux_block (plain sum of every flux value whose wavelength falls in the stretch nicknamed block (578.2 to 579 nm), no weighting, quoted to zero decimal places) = 16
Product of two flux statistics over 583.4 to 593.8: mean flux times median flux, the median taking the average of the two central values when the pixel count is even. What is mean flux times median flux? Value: 62.6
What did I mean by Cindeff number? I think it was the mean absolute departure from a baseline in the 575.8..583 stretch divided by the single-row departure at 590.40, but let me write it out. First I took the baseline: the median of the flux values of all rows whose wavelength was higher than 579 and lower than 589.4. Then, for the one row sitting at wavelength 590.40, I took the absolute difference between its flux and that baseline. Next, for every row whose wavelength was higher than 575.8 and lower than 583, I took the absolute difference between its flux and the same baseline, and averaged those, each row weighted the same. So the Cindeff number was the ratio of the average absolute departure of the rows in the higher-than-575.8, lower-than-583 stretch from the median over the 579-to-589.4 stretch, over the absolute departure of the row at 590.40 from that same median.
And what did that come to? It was 1.0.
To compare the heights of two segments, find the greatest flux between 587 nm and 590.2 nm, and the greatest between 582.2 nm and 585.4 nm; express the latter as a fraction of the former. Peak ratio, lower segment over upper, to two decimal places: 1.03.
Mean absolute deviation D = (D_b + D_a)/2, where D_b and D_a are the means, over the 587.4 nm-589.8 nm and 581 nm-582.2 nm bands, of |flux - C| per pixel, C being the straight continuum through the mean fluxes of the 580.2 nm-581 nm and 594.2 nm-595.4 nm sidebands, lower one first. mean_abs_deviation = 0.96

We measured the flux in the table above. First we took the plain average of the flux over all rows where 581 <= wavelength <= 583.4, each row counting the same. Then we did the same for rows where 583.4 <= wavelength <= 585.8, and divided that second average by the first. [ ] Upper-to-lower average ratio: 0.96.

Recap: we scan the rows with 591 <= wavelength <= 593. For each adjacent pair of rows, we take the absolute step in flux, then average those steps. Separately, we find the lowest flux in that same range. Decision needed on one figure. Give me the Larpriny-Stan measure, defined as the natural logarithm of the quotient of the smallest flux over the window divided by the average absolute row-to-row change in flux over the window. 3.8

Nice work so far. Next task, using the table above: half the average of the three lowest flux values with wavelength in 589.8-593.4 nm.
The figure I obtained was 3.80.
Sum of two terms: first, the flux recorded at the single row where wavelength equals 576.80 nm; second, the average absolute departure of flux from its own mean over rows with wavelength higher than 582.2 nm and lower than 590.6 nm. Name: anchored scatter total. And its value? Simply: 9.0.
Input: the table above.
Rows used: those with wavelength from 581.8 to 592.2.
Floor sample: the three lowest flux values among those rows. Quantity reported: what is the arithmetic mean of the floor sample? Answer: 5.3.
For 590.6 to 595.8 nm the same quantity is 7.9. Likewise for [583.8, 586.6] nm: 7.9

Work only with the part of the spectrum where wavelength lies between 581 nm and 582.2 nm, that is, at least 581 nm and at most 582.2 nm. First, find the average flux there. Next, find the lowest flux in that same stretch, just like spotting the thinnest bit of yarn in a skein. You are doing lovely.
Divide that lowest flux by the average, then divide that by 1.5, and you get 0.652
